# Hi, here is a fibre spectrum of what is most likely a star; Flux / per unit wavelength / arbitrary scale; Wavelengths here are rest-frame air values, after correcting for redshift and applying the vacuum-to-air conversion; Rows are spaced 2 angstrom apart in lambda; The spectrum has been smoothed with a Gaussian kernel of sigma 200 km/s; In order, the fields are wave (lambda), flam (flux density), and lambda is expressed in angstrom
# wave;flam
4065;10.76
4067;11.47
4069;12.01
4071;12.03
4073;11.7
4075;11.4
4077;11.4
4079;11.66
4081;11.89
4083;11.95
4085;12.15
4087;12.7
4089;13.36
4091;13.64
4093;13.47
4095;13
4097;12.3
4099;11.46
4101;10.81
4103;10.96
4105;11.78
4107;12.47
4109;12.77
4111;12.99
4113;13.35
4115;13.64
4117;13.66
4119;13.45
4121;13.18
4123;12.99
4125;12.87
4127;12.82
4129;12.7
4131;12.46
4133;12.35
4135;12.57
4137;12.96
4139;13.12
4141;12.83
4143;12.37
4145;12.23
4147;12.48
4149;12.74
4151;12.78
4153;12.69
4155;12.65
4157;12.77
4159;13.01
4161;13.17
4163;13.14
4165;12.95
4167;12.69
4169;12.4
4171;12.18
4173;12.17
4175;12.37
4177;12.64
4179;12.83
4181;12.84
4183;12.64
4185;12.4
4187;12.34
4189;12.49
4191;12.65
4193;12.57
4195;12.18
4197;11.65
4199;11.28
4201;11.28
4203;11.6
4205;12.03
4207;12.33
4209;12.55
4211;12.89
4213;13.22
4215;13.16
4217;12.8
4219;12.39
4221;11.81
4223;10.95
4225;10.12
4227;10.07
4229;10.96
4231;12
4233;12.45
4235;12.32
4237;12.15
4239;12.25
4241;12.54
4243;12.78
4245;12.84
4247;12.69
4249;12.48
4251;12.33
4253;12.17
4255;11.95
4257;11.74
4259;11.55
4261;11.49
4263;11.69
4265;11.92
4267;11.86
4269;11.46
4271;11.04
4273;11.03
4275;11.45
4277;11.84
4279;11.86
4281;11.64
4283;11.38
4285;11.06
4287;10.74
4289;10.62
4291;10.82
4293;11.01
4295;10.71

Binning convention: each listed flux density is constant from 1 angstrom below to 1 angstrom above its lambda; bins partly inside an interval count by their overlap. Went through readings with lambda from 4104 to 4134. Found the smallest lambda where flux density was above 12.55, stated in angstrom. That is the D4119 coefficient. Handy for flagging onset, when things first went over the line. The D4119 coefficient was 4109 angstrom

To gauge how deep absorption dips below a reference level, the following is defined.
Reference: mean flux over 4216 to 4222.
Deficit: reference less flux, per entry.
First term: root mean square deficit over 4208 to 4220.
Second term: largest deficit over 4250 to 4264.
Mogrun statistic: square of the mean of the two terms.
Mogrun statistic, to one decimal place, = 0.5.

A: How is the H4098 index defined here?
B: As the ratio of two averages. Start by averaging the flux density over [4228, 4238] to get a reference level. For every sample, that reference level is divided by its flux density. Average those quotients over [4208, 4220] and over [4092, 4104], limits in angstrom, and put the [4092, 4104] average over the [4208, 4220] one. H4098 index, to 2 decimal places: 1.08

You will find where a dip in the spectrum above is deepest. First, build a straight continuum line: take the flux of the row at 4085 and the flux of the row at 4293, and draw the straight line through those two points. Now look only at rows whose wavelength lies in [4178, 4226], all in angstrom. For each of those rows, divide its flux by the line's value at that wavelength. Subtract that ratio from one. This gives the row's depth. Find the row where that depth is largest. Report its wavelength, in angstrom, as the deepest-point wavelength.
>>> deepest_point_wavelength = 4225 angstrom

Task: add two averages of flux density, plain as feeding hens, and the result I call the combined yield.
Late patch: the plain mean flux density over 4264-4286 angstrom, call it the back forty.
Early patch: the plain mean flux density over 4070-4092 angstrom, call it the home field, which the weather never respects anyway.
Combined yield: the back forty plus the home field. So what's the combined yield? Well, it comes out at 23.7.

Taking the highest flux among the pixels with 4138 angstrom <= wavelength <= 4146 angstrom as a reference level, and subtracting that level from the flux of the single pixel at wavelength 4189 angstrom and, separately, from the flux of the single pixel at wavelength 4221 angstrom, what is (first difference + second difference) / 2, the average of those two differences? -0.97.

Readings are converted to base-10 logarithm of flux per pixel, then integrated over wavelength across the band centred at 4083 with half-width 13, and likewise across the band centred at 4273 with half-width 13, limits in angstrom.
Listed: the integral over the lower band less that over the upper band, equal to 0.76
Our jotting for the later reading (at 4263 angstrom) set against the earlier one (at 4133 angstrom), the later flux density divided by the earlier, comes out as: 0.95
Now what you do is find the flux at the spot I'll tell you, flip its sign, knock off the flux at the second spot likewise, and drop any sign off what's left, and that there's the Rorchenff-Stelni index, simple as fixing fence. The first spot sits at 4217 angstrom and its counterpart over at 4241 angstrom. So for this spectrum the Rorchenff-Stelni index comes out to 25.3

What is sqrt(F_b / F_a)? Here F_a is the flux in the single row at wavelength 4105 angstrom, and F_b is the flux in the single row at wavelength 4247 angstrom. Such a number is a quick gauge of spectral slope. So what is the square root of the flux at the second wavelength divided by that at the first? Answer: 1.04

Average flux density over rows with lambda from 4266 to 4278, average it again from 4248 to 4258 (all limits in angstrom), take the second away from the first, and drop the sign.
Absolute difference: 0.69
